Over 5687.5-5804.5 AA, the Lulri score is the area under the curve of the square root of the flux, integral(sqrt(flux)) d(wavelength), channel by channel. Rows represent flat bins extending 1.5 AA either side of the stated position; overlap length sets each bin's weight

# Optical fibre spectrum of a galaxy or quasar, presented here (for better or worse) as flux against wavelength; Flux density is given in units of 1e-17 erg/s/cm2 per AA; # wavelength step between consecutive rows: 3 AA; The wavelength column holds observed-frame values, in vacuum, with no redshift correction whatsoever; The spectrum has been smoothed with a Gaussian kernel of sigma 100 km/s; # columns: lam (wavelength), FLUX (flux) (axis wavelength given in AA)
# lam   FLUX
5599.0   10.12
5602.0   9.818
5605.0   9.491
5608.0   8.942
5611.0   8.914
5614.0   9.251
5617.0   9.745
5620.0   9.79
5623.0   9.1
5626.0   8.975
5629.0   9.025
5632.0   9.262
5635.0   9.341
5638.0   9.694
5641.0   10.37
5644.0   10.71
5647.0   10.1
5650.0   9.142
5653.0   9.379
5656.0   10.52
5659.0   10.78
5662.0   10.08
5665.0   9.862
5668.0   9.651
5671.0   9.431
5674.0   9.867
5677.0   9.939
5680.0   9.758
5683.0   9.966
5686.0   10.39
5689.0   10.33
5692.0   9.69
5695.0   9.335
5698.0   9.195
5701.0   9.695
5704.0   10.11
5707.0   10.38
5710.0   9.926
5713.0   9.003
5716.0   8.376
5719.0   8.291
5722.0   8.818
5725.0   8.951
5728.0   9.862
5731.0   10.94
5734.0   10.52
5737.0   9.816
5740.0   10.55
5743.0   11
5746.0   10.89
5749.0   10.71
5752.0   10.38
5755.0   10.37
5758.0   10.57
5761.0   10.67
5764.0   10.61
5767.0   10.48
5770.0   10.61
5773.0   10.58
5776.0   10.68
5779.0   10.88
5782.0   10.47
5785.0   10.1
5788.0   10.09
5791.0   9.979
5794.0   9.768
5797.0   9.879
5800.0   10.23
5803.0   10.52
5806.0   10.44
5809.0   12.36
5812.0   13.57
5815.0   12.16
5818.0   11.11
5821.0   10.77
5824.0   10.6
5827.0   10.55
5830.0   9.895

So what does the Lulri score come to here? 371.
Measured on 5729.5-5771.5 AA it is 137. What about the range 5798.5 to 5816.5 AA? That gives 61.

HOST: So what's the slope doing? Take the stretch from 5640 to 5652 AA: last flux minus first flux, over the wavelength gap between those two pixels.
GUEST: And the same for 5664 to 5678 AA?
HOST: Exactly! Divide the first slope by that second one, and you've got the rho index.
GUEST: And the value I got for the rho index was -21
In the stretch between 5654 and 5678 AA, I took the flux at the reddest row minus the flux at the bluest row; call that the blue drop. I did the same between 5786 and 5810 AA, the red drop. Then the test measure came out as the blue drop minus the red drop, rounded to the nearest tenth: -2.9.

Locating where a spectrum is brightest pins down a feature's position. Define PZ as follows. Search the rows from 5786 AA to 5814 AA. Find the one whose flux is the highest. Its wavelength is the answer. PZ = 5812.0 AA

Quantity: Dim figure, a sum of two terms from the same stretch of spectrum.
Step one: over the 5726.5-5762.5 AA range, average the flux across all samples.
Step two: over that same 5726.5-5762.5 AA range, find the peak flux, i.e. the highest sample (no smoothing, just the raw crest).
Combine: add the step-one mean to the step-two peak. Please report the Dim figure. 21.5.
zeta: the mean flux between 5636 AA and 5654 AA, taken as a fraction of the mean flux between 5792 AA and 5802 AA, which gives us 0.99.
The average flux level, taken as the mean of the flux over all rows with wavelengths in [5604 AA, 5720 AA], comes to 9.6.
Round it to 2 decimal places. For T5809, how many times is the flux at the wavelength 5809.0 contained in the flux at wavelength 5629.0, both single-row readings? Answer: 0.73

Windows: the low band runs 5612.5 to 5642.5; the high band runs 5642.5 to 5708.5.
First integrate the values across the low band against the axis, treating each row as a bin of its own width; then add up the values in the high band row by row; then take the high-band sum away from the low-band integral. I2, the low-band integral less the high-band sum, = 65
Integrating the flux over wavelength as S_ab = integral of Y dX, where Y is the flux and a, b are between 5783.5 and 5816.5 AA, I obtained 357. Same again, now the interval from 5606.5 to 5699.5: 902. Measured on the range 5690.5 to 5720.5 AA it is 282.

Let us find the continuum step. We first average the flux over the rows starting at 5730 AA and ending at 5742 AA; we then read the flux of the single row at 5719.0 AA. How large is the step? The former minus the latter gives 2.2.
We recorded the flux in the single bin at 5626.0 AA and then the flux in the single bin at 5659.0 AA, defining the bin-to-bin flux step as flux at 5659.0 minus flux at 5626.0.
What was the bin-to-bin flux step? 1.8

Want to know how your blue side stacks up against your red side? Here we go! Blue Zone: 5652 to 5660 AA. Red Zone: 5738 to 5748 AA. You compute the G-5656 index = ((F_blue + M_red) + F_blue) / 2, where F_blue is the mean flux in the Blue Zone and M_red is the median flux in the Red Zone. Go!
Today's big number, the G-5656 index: 15.7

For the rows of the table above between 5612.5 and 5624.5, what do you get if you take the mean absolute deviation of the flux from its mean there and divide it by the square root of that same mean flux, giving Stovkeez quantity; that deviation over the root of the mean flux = 0.10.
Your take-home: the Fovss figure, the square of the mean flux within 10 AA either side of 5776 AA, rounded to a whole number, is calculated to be 111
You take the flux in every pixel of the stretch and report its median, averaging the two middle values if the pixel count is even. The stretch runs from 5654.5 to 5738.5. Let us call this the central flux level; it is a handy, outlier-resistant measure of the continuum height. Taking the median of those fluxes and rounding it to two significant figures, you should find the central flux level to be 9.9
